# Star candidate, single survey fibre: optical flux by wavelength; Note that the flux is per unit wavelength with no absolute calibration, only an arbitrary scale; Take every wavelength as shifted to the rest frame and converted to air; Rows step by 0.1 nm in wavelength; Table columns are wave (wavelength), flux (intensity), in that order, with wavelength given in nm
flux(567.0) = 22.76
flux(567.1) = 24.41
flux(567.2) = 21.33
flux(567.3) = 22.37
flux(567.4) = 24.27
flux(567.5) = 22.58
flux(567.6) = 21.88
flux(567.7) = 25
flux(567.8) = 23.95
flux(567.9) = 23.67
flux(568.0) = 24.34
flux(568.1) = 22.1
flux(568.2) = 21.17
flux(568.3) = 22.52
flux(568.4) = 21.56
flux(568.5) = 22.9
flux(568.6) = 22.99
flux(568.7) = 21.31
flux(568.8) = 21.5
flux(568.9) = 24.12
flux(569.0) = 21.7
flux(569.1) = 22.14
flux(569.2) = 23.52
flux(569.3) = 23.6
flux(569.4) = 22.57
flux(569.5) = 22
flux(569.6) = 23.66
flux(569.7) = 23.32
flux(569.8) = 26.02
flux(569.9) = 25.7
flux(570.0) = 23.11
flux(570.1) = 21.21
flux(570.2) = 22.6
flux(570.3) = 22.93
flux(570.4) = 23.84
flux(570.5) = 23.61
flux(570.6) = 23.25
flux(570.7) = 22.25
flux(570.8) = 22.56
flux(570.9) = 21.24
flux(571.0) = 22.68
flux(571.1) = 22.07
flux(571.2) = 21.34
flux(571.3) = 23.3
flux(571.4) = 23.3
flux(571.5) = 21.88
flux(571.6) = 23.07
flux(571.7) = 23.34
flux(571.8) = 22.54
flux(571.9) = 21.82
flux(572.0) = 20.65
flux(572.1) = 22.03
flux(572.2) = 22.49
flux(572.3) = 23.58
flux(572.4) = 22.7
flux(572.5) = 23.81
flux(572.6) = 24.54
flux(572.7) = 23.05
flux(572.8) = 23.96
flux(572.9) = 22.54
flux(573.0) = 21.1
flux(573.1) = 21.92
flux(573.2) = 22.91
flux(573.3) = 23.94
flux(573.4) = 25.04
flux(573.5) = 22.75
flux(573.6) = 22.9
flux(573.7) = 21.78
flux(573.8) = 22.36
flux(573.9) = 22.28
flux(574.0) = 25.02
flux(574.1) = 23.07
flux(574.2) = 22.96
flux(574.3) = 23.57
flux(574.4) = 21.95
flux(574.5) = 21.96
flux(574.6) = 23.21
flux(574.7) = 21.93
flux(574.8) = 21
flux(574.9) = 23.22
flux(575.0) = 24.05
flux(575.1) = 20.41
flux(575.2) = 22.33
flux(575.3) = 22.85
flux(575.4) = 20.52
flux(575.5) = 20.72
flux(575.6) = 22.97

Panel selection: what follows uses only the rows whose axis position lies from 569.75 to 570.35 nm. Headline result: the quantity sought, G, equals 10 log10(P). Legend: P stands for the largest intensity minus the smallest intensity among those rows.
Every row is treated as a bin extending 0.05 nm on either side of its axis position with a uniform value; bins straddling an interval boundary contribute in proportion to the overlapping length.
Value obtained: 6.8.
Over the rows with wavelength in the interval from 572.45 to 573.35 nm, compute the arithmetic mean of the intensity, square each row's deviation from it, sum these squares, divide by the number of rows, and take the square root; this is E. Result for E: 1.04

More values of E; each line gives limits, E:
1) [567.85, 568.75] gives 1.02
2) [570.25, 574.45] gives 0.97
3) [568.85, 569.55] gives 0.87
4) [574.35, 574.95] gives 0.78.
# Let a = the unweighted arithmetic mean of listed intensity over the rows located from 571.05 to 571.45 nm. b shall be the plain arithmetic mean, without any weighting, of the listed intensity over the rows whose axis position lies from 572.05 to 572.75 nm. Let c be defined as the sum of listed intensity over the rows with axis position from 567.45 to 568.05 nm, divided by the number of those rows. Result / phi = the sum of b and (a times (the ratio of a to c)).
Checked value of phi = 44.7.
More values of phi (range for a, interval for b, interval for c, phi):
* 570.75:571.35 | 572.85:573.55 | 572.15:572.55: 44.2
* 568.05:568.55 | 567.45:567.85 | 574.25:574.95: 45.1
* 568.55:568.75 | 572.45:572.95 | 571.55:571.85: 44.9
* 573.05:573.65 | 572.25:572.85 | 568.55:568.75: 48.0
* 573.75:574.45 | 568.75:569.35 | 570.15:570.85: 45.8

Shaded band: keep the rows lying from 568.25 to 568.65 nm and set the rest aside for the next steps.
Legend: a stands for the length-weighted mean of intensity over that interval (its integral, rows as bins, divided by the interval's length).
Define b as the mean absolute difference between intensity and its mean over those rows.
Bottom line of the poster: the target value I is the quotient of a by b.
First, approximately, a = 22.5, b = 0.47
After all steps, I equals 48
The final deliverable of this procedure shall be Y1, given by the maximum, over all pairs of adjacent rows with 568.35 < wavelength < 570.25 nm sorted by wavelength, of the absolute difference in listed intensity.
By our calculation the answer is 2.70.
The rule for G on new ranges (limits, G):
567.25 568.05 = 4.9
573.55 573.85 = 0.5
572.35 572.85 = 2.6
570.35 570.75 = 2.0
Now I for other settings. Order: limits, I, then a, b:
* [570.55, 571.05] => 43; 22.4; 0.52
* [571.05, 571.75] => 31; 22.6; 0.73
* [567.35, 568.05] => 29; 23.7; 0.82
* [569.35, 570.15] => 19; 23.4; 1.26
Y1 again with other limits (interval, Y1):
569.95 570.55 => 1.90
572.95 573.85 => 2.29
